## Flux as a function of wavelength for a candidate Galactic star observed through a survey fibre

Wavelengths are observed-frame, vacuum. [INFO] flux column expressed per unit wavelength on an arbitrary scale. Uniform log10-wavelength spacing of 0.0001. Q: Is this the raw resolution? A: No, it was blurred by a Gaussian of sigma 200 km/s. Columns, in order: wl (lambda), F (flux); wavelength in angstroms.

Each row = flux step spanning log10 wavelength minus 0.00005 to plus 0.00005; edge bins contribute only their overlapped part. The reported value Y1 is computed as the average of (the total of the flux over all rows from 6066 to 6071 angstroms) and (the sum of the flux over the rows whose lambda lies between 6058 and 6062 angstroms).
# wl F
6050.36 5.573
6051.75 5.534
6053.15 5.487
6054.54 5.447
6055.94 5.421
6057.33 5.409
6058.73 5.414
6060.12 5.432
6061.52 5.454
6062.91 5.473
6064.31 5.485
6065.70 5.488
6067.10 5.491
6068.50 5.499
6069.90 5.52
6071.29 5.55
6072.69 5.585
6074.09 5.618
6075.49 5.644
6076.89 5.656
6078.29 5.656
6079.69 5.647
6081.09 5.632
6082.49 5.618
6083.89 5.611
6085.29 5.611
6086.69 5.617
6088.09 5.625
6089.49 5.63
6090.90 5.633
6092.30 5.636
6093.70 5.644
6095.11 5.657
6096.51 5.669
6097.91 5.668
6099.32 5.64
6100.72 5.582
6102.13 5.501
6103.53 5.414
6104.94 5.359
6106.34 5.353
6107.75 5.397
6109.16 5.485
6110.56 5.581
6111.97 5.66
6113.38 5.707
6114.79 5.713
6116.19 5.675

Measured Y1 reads 16.4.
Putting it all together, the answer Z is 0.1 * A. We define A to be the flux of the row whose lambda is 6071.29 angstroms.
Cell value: 0.5550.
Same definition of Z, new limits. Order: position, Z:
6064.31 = 0.5485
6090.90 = 0.5633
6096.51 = 0.5669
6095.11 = 0.5657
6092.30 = 0.5636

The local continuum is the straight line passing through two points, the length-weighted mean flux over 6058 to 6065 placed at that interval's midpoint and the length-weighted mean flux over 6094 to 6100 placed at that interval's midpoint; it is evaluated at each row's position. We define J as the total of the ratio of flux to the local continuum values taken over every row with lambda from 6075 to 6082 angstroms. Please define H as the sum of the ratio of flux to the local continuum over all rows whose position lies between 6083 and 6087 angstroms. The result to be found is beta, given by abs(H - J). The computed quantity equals 2.1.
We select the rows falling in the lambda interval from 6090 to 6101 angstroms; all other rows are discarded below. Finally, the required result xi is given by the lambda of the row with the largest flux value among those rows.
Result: 6096.51 angstroms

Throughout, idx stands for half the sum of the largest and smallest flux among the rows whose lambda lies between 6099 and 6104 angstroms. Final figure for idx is 5.53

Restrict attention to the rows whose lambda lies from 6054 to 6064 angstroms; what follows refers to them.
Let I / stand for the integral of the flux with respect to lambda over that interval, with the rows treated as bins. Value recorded 54.4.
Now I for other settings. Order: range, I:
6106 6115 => 50.0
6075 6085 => 56.4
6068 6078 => 55.9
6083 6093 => 56.3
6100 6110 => 54.5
